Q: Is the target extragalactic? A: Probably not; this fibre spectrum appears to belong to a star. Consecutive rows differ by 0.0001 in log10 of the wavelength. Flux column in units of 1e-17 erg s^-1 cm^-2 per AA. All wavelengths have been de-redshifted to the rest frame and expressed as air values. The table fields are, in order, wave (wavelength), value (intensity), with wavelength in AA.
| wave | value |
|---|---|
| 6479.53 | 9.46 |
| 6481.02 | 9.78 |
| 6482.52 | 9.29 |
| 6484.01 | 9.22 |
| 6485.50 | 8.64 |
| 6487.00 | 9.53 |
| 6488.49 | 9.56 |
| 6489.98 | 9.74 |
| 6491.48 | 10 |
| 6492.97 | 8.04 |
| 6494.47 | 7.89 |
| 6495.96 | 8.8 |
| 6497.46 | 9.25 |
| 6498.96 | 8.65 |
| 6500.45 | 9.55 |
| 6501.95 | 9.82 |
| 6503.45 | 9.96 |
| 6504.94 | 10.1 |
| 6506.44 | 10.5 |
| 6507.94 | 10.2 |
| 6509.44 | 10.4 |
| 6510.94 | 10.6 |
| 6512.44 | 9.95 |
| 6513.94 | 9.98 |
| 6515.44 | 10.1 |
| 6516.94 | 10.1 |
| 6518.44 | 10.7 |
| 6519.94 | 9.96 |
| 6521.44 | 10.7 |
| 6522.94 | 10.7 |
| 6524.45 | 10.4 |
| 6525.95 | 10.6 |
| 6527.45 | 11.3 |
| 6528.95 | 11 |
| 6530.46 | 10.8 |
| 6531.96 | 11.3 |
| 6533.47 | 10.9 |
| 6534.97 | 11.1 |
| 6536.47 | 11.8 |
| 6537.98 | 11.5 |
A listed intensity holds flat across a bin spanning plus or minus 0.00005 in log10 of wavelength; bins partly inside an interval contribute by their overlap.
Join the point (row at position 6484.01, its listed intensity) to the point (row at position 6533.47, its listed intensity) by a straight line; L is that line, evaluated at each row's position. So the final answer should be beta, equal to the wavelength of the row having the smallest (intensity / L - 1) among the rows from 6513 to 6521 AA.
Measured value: 6519.94 AA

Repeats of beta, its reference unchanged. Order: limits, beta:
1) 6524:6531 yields 6524.45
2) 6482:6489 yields 6485.50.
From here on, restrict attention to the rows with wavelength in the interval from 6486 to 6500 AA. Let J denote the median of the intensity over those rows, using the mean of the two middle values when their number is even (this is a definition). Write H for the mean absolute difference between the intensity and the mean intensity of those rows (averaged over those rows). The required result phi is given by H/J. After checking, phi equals 0.068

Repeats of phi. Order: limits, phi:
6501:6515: 0.023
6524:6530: 0.030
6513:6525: 0.029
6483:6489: 0.033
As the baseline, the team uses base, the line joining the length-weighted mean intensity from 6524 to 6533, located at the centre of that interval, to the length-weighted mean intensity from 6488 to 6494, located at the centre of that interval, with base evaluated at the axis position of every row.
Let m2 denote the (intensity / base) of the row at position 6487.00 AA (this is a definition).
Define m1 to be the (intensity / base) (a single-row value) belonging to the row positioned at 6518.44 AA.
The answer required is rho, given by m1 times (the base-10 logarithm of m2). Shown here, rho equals 0.021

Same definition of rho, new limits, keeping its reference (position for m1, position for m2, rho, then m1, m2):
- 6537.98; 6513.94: -0.013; 1.01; 0.97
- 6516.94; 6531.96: 0.009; 0.97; 1.02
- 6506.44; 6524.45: -0.015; 1.06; 0.97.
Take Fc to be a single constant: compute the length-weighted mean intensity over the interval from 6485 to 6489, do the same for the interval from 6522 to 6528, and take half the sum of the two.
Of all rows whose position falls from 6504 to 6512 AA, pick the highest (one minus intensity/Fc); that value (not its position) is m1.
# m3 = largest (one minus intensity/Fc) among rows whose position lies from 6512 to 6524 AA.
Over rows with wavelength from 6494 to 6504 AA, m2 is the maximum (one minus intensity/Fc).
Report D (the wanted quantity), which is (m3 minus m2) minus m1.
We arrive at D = -0.20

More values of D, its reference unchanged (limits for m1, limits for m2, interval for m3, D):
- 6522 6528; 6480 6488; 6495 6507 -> 0.04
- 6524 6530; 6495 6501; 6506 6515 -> -0.09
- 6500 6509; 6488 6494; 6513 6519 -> -0.24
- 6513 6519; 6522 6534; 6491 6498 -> 0.25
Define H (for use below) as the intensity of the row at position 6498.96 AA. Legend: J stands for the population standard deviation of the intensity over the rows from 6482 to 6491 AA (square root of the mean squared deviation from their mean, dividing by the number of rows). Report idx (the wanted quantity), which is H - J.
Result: 8.3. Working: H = 8.65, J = 0.35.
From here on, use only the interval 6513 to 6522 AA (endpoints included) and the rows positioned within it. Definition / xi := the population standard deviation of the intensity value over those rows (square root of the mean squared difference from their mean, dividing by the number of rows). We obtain 0.32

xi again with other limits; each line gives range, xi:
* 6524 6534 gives 0.31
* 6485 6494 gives 0.68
